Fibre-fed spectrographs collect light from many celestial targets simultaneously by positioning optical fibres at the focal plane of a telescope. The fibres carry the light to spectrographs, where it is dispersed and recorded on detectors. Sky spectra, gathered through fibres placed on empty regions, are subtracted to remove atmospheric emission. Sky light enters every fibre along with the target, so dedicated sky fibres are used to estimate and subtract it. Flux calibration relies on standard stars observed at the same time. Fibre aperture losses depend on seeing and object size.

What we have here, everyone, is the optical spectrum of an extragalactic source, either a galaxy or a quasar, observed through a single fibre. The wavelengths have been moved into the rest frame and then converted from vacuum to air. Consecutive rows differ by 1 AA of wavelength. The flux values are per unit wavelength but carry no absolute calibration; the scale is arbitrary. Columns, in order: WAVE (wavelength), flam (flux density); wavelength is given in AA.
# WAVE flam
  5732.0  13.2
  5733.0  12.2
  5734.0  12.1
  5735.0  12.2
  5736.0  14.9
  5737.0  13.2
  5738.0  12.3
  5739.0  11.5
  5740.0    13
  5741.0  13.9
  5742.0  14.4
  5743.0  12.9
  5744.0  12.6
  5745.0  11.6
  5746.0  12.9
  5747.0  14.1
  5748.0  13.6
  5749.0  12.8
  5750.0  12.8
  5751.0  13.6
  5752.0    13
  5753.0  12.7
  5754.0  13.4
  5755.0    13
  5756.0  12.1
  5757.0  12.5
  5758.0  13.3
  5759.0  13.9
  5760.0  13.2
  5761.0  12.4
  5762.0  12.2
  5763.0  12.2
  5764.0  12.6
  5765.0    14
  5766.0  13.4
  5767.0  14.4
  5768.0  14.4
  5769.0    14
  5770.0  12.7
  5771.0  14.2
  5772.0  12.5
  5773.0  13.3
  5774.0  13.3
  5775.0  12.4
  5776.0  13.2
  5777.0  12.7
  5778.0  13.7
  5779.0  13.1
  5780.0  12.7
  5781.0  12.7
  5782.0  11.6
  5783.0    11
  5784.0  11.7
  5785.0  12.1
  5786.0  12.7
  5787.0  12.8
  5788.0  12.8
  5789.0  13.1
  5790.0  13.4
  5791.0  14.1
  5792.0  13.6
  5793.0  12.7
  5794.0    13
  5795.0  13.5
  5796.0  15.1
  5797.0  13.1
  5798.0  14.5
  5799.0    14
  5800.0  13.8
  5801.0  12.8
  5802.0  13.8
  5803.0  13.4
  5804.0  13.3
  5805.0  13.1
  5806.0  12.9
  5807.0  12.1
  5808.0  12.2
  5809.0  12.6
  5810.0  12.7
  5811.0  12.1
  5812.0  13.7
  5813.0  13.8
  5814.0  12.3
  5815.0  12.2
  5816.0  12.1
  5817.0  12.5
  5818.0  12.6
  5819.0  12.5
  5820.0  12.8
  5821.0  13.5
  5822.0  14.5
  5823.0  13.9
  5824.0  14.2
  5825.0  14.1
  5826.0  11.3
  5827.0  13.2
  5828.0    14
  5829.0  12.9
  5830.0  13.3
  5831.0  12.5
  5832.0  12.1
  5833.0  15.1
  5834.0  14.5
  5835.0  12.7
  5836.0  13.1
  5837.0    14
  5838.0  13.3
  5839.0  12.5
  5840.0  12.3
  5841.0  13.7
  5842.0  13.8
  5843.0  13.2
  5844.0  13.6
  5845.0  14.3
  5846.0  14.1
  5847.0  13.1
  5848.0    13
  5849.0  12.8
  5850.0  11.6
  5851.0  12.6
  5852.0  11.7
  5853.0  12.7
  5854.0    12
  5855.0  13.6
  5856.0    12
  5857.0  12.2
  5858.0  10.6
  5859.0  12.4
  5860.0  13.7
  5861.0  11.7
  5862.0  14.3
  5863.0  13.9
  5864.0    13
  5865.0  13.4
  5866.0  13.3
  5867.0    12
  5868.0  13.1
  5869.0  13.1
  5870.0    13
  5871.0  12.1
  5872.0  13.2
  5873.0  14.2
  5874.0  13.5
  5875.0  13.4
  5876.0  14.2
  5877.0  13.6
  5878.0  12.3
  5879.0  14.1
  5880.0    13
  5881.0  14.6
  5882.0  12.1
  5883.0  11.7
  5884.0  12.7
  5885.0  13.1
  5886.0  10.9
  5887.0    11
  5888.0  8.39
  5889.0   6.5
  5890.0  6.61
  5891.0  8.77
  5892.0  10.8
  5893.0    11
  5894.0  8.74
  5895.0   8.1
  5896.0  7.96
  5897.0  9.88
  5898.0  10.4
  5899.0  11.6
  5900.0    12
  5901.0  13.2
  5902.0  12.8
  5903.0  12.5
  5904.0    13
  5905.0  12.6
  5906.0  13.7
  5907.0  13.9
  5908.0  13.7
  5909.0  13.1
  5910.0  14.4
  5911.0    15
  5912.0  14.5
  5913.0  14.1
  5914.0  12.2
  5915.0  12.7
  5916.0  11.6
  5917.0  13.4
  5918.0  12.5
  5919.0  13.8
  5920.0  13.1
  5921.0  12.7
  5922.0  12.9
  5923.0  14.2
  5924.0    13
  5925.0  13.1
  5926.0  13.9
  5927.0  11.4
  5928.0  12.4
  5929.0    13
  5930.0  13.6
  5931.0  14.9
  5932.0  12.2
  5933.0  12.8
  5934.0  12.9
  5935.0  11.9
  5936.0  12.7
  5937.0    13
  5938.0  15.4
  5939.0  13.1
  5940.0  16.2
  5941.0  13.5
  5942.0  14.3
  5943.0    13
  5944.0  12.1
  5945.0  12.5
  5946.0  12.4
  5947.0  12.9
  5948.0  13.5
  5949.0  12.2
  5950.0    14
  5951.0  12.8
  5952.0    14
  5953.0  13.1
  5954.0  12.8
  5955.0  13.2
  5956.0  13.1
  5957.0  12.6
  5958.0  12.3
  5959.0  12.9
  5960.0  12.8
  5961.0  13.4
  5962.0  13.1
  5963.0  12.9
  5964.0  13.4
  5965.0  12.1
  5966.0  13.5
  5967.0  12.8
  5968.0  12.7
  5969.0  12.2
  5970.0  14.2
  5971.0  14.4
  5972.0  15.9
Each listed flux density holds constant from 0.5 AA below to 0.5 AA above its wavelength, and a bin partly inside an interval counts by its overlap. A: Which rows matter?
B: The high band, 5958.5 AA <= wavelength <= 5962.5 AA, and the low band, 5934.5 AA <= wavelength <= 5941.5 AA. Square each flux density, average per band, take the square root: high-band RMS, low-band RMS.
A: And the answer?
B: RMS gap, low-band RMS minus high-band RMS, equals 0.7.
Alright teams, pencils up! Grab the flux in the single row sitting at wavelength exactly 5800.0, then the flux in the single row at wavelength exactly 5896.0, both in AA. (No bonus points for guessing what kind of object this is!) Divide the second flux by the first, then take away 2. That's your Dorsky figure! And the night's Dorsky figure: -1.42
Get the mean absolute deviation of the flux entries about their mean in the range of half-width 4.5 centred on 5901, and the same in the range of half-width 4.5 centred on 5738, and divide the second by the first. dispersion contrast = 1.02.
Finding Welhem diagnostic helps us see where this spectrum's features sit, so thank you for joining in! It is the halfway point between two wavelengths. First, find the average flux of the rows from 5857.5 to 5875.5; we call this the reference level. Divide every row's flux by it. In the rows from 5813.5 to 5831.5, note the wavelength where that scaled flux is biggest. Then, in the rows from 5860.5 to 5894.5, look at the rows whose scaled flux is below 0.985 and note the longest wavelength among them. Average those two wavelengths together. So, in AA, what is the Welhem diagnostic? 5858.0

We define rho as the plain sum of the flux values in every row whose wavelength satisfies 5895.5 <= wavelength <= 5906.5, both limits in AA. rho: 130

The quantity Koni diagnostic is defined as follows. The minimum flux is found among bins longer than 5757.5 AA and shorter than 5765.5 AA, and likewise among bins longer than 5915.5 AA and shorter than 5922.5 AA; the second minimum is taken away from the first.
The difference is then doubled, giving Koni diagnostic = 1.2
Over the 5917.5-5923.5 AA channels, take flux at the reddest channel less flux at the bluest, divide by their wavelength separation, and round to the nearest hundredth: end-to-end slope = 0.34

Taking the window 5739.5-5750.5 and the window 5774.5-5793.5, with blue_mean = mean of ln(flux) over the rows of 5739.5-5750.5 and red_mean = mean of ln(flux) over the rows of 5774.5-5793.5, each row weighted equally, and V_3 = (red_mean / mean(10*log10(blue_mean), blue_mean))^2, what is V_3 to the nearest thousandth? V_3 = 0.580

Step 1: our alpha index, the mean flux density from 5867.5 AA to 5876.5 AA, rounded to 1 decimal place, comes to 13.3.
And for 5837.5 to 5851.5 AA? 13.1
